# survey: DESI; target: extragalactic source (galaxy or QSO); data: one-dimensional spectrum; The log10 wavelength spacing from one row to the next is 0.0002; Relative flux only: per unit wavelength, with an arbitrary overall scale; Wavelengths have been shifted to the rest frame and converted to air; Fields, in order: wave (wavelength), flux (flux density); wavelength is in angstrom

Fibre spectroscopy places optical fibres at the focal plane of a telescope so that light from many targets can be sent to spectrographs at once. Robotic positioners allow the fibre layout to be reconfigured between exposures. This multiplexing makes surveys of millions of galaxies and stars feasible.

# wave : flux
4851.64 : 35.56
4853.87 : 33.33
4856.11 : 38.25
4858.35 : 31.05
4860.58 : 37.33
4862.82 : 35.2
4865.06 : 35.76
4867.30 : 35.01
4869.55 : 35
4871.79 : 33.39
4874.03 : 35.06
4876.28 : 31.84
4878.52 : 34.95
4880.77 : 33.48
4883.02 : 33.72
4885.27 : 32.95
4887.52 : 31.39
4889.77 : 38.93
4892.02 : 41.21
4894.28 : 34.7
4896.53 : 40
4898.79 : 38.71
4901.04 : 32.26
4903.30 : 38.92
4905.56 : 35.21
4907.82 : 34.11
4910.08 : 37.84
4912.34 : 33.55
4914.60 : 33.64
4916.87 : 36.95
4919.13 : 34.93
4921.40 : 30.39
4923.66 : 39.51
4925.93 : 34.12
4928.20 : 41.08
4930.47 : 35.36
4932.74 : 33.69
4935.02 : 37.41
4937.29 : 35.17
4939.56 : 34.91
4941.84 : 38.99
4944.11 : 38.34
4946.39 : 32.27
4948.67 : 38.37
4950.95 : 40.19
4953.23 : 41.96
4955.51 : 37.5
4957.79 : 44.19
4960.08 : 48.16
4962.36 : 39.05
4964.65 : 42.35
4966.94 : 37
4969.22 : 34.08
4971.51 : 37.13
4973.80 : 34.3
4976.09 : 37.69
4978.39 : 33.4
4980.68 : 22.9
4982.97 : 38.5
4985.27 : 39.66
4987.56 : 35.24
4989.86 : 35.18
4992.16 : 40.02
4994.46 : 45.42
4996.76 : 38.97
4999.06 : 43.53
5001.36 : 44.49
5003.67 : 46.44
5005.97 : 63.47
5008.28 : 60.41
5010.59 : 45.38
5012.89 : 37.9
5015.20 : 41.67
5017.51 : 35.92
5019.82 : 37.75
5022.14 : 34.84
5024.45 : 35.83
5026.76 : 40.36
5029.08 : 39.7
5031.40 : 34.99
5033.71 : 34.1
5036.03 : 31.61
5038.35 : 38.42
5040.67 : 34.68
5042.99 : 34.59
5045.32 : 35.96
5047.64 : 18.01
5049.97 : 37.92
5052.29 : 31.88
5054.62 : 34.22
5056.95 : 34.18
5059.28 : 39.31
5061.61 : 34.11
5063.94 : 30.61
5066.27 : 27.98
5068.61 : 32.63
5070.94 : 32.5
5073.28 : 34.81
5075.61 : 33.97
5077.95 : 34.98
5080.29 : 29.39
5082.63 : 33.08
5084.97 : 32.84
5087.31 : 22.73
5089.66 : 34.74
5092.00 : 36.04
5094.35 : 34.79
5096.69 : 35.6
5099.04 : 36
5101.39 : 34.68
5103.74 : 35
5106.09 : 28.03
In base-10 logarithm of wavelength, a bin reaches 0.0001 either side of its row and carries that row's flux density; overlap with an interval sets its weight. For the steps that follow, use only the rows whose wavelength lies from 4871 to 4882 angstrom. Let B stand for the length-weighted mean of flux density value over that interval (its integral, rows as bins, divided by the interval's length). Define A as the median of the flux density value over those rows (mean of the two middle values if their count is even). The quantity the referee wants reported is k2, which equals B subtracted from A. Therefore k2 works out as -0.28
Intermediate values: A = 33.5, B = 33.8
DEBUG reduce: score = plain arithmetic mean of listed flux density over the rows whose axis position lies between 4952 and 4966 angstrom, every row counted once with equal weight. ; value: 42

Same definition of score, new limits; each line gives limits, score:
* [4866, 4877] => 34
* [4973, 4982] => 32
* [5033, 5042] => 35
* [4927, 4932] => 38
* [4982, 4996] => 39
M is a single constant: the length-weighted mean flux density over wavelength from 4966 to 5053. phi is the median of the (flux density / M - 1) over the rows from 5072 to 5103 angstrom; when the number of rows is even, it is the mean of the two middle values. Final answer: -0.090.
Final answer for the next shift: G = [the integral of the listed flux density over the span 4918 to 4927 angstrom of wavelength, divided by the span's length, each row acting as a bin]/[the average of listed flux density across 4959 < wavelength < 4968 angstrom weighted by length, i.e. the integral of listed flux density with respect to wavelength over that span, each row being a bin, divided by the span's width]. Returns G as 0.83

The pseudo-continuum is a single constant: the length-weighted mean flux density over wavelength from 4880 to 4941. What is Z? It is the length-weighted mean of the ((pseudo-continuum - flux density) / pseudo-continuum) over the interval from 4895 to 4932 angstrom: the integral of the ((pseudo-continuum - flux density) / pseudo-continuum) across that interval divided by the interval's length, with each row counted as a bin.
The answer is -0.01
